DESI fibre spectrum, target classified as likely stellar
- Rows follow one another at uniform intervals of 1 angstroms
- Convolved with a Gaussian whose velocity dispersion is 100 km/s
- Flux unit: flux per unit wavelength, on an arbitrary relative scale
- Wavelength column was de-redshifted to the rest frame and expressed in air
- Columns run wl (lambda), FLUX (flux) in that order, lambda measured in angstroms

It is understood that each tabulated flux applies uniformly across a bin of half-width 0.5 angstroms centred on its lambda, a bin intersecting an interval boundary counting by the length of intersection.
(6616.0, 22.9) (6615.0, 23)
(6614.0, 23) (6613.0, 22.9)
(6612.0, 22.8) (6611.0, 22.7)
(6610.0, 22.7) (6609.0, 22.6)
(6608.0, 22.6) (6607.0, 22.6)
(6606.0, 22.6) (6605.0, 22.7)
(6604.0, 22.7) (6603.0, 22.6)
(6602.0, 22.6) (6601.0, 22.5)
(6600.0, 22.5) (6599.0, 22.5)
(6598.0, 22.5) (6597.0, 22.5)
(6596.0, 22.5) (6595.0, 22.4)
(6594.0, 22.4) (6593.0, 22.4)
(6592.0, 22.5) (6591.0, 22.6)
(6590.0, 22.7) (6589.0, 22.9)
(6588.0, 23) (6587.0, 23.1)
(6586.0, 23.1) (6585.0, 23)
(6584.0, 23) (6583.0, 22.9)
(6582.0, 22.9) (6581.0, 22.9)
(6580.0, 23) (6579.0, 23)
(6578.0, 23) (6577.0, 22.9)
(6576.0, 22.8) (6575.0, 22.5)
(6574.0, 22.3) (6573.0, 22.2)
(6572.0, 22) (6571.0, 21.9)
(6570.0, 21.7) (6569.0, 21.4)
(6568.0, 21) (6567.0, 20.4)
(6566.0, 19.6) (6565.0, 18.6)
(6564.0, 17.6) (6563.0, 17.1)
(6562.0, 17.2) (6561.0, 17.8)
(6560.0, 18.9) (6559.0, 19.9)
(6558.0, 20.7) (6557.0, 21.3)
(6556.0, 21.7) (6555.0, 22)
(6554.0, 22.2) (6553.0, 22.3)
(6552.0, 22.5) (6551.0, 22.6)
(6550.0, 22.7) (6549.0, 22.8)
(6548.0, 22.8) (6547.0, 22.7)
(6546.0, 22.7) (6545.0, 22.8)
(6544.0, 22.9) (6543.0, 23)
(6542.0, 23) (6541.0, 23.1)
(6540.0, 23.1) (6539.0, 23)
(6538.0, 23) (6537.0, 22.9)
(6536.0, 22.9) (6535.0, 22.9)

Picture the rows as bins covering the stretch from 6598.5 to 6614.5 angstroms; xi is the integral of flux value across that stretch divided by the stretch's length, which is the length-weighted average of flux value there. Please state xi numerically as 22.7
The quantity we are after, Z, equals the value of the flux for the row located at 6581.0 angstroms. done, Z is 22.9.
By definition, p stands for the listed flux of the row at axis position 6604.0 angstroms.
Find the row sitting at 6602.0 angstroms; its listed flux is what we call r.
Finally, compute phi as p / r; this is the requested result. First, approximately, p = 22.7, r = 22.6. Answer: 1.00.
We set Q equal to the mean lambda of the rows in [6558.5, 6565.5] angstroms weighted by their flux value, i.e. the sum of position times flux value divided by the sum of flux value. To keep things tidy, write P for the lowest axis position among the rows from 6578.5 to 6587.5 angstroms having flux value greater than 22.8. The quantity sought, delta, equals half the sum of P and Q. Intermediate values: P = 6579.0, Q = 6561.9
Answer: 6570.5 angstroms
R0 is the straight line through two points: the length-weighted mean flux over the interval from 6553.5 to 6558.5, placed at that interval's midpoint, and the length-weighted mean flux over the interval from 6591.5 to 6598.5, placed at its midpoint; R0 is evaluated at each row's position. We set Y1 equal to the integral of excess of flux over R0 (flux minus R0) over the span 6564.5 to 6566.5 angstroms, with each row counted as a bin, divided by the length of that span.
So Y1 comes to -2.7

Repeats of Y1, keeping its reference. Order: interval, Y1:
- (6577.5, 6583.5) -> 0.8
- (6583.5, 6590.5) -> 0.7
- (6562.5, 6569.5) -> -2.4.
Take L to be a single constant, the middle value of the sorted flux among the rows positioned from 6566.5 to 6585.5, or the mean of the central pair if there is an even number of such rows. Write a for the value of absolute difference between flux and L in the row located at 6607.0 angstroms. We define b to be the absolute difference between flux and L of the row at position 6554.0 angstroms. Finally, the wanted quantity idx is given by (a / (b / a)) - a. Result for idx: -0.13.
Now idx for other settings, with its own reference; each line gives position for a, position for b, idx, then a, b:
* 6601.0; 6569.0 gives -0.24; 0.30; 1.4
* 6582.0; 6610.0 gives 0.00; 0.10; 0.1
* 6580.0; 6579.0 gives 0.00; 0.20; 0.2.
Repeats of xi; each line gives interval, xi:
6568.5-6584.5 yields 22.5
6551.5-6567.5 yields 20.0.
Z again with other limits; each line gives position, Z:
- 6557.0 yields 21.3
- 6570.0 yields 21.7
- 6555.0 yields 22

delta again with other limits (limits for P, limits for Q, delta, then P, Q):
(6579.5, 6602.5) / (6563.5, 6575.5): 6574.9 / 6580.0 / 6569.7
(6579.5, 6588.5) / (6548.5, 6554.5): 6565.7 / 6580.0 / 6551.5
